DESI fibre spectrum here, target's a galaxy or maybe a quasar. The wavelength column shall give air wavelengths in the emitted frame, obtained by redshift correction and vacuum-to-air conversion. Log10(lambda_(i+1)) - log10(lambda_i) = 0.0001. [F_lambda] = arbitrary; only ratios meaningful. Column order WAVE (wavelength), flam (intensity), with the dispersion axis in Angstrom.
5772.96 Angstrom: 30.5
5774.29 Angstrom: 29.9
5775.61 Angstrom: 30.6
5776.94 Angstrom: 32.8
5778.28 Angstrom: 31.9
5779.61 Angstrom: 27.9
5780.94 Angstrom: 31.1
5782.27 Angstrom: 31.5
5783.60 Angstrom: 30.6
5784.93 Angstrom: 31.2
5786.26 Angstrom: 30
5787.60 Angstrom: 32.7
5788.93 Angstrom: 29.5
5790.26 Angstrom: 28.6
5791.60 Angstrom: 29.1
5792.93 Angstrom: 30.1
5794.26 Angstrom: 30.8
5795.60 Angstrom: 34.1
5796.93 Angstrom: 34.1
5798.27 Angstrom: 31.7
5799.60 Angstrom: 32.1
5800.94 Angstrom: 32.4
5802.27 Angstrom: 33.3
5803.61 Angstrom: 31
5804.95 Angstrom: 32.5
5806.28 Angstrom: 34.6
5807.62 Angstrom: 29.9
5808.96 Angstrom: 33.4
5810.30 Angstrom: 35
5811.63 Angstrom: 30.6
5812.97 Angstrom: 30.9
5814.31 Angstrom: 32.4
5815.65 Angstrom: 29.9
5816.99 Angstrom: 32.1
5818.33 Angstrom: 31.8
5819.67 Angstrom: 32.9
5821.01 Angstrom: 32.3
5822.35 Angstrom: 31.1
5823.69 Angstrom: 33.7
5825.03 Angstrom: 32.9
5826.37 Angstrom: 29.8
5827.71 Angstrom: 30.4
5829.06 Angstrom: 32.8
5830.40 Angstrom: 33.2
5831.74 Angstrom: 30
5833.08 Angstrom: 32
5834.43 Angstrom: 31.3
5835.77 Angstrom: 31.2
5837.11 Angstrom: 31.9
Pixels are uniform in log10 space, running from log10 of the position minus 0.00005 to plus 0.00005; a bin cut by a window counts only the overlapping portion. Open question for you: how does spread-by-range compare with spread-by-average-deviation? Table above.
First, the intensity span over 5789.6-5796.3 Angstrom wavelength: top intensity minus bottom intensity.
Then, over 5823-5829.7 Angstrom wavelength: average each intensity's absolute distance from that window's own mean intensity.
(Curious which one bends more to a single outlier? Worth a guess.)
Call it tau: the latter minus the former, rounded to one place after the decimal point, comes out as -4.0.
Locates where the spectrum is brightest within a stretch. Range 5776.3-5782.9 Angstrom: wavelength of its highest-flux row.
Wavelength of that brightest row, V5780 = 5776.94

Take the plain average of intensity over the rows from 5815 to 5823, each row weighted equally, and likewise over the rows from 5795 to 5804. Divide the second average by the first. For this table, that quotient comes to 1.03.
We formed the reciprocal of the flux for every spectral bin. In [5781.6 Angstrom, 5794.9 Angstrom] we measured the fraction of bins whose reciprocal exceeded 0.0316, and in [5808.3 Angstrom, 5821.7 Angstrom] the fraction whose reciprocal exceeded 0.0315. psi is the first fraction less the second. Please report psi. 0.6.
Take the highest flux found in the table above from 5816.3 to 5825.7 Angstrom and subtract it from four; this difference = -29.7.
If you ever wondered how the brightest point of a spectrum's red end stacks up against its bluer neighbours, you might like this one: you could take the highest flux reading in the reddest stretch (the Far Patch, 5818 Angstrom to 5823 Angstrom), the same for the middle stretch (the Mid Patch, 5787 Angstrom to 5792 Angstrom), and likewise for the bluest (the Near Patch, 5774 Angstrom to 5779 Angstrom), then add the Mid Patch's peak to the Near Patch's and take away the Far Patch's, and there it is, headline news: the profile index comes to 32.6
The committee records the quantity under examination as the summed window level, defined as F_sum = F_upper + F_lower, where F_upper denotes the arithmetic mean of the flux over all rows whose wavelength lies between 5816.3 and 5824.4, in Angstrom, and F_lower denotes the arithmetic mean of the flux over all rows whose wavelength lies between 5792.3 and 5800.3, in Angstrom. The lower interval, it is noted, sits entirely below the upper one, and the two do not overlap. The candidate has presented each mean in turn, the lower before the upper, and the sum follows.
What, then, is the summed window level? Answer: 64.5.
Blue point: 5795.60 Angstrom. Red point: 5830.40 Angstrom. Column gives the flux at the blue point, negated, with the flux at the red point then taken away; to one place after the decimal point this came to -67.3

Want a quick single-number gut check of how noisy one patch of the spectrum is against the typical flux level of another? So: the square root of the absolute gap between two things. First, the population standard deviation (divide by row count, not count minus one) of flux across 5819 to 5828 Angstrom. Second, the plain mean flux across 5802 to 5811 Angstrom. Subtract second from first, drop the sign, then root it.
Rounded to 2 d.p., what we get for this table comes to 5.61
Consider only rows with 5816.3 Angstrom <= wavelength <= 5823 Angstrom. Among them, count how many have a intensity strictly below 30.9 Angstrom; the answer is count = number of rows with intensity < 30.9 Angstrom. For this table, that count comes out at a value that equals 0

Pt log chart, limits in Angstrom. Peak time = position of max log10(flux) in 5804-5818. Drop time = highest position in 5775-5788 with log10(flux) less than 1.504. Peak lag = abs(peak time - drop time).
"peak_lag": 24.0 Angstrom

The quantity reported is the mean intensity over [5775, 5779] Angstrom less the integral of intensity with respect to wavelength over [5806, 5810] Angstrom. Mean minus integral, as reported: -99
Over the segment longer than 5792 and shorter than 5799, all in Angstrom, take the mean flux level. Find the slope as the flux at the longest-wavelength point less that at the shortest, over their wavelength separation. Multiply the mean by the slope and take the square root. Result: 3.1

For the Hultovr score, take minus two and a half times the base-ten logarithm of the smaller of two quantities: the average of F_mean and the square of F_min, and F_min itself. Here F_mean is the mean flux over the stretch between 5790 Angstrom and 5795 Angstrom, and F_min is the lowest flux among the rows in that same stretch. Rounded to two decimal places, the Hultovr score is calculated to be -3.64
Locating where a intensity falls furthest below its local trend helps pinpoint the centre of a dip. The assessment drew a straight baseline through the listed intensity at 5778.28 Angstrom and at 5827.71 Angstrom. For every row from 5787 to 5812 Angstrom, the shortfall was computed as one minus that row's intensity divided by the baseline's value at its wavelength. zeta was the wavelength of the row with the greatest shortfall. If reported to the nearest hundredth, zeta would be 5790.26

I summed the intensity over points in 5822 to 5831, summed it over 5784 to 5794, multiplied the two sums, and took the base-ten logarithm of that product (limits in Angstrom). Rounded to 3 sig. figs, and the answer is 4.67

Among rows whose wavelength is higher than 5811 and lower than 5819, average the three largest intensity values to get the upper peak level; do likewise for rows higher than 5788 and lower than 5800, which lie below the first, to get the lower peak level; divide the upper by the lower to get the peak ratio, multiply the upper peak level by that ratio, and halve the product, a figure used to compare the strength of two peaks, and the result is 15.4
